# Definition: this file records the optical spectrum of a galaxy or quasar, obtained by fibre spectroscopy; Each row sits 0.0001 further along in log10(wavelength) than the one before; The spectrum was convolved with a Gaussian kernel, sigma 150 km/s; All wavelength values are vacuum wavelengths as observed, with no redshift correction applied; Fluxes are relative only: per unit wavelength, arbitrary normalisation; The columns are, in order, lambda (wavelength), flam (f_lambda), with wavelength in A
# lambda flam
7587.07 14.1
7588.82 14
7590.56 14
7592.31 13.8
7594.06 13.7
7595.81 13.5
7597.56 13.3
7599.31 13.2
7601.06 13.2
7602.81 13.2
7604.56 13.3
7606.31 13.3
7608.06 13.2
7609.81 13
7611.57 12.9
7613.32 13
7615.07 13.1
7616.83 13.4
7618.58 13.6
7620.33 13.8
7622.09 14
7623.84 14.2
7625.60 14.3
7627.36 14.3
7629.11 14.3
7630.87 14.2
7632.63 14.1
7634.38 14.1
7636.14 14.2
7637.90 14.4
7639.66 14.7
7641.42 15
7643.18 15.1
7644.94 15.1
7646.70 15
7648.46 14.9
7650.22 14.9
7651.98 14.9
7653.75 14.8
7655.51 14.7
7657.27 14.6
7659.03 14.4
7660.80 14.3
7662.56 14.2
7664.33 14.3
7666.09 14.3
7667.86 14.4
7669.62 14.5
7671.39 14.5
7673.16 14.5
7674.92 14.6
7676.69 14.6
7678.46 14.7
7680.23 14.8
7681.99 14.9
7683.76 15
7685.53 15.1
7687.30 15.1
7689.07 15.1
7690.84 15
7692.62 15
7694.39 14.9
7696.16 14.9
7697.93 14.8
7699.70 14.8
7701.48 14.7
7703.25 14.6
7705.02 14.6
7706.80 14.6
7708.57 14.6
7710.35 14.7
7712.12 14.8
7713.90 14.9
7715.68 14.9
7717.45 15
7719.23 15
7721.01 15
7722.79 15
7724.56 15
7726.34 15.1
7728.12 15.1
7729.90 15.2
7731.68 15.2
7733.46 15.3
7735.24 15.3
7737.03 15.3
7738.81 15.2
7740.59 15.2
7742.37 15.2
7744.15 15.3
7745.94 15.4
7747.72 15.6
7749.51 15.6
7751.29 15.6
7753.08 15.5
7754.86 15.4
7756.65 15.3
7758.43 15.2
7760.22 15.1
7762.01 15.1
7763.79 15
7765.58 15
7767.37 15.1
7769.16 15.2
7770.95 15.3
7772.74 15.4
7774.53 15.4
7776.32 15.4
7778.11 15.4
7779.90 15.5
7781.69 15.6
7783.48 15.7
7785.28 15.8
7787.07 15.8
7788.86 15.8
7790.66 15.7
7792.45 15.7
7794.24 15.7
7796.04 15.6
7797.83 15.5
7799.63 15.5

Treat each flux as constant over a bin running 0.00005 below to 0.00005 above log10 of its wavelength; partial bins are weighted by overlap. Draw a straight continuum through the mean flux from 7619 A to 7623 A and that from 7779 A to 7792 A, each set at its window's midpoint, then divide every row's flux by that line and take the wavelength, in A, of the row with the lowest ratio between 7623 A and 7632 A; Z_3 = 7630.87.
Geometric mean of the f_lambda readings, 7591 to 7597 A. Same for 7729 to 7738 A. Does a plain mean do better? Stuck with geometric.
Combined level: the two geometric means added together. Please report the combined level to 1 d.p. 28.9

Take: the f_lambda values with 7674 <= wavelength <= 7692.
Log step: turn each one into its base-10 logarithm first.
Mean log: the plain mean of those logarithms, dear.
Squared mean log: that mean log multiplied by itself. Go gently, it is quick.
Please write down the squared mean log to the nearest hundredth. 1.38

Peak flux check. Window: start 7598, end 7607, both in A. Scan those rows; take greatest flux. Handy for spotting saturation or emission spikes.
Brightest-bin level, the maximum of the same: 13.3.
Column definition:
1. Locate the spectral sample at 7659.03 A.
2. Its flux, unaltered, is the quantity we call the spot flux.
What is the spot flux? 14.4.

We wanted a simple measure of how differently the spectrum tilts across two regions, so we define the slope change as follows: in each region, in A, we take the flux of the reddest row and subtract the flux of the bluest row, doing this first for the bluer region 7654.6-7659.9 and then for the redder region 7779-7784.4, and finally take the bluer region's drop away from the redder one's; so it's 0.5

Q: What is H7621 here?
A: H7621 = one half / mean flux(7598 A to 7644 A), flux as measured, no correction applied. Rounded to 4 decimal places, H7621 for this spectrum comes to 0.0362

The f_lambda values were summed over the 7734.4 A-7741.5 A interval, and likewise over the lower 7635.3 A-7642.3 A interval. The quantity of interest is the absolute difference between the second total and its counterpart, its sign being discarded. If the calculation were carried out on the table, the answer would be 2.7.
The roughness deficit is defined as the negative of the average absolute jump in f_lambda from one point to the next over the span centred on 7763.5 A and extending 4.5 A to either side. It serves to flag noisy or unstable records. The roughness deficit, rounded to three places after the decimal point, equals -0.050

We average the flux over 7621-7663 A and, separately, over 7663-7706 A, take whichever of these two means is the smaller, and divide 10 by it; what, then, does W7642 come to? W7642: 0.688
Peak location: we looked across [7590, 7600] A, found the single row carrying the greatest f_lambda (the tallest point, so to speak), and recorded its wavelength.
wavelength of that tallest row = 7590.56 A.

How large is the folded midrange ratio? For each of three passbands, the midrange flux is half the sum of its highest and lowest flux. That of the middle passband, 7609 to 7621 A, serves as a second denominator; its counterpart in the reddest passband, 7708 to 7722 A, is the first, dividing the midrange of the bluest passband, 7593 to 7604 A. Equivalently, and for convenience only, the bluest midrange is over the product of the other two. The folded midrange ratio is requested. 0.068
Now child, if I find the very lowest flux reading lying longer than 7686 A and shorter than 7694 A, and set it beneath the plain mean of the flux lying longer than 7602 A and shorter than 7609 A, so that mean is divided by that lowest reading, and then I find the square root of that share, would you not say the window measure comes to 0.940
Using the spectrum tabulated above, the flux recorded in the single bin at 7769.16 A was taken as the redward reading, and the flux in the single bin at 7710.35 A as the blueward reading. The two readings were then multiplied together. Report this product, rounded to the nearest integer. 223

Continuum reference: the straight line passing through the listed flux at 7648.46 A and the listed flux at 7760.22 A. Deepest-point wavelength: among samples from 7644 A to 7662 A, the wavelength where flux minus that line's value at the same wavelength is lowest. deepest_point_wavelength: 7660.80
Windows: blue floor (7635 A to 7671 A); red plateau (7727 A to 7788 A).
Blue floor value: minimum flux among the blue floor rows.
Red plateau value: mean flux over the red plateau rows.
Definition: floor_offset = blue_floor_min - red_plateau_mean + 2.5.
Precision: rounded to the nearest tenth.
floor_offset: 1.4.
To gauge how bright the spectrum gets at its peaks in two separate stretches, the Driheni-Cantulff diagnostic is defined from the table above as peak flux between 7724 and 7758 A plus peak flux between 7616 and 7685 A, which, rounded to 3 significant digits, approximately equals 30.7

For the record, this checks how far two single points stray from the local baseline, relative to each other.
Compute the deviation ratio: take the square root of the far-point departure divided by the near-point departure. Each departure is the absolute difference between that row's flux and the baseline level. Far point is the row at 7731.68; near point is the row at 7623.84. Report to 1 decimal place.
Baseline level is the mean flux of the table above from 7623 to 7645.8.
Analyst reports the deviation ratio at 1.7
